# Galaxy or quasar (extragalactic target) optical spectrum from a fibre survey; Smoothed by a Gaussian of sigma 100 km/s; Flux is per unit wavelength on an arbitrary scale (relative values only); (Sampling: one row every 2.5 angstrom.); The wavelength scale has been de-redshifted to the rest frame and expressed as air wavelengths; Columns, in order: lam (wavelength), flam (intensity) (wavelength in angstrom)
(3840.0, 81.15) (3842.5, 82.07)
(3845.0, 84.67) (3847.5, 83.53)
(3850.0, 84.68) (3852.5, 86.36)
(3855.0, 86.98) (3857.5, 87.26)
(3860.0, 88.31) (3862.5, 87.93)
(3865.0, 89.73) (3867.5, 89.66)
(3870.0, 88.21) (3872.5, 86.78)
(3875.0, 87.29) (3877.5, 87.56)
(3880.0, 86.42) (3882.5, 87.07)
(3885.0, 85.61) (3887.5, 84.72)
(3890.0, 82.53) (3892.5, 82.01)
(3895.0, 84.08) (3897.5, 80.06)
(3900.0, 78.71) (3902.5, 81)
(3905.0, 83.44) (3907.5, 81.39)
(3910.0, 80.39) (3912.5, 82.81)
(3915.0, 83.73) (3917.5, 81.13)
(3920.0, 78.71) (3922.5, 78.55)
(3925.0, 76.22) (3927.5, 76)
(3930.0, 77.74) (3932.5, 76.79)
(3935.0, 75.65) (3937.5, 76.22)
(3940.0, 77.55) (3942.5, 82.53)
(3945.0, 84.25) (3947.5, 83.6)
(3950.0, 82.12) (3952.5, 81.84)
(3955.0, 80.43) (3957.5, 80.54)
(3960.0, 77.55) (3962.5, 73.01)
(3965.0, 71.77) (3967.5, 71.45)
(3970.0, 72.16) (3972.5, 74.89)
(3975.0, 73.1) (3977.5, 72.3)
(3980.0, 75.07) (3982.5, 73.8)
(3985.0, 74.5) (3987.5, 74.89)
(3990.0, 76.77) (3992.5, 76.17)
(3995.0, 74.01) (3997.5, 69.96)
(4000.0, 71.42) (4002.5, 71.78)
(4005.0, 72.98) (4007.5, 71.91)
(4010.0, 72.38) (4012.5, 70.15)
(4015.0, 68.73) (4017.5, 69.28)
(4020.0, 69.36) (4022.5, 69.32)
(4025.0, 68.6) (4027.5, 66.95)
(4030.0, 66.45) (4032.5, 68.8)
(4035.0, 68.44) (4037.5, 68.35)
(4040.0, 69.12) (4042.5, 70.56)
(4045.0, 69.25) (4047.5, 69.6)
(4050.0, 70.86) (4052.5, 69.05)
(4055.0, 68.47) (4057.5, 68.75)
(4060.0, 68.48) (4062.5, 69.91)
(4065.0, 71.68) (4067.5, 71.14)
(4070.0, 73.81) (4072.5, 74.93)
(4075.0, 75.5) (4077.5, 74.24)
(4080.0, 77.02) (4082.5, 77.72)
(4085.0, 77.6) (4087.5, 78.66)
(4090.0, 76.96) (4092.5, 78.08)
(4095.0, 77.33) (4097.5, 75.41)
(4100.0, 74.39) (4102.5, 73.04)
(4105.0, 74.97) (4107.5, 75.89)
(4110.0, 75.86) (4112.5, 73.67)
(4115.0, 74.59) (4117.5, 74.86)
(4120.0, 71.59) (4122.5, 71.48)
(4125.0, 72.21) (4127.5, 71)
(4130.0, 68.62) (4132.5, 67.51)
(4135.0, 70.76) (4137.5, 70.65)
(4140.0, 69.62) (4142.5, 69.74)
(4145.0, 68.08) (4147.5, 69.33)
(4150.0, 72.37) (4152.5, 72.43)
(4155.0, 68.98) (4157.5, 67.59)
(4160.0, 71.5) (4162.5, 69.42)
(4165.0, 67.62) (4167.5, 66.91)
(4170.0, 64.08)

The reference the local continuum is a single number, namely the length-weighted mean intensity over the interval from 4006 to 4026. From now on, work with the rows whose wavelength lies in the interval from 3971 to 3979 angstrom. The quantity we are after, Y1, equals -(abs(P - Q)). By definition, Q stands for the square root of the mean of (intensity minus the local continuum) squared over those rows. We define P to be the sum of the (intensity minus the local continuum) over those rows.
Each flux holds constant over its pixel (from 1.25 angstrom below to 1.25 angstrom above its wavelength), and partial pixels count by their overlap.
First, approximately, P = 10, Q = 4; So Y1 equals -7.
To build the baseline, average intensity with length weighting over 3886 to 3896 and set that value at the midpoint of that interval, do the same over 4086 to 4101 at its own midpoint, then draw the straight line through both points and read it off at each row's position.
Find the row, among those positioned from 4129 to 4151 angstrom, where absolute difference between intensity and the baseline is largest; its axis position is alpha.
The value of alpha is 4132.5 angstrom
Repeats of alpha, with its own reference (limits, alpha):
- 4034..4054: 4037.5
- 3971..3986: 3977.5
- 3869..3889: 3870.0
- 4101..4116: 4102.5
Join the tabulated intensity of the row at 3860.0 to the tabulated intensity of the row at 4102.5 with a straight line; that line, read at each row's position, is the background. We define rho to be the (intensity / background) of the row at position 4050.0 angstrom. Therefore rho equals 0.93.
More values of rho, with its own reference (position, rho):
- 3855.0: 0.98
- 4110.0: 1.05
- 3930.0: 0.93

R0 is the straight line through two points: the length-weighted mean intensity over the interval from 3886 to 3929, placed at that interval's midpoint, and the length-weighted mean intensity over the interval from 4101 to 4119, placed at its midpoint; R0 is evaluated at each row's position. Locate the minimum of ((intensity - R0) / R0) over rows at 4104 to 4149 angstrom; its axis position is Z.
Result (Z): 4132.5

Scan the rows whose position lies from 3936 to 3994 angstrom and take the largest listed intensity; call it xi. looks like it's 84.25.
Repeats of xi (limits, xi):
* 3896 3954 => 84.25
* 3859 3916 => 89.73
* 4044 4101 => 78.66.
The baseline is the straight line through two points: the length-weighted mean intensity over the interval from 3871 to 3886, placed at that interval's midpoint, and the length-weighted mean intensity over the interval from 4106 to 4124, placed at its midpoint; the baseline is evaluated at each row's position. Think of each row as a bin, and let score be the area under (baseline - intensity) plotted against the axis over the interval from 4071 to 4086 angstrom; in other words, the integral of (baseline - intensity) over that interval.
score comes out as -2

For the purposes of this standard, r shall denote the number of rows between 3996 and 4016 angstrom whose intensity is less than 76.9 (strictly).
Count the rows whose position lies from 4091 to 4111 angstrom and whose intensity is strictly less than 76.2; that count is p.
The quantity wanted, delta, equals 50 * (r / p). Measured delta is 67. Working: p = 6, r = 8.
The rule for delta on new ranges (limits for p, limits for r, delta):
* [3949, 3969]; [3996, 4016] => 133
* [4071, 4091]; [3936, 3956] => 17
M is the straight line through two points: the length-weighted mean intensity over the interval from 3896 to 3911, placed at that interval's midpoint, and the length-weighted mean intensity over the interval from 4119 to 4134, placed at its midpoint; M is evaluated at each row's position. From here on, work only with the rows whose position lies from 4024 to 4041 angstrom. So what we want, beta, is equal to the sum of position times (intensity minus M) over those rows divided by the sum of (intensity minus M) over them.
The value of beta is 4032.0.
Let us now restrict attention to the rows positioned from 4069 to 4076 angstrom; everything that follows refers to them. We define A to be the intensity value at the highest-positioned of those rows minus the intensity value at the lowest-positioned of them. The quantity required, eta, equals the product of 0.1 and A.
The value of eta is 0.17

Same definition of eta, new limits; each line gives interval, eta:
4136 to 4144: -0.09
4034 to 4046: 0.08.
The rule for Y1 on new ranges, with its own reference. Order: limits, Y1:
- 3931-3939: -12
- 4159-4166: -3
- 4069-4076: -9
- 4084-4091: -15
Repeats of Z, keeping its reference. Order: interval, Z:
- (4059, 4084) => 4060.0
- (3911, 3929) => 3927.5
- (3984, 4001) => 3997.5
